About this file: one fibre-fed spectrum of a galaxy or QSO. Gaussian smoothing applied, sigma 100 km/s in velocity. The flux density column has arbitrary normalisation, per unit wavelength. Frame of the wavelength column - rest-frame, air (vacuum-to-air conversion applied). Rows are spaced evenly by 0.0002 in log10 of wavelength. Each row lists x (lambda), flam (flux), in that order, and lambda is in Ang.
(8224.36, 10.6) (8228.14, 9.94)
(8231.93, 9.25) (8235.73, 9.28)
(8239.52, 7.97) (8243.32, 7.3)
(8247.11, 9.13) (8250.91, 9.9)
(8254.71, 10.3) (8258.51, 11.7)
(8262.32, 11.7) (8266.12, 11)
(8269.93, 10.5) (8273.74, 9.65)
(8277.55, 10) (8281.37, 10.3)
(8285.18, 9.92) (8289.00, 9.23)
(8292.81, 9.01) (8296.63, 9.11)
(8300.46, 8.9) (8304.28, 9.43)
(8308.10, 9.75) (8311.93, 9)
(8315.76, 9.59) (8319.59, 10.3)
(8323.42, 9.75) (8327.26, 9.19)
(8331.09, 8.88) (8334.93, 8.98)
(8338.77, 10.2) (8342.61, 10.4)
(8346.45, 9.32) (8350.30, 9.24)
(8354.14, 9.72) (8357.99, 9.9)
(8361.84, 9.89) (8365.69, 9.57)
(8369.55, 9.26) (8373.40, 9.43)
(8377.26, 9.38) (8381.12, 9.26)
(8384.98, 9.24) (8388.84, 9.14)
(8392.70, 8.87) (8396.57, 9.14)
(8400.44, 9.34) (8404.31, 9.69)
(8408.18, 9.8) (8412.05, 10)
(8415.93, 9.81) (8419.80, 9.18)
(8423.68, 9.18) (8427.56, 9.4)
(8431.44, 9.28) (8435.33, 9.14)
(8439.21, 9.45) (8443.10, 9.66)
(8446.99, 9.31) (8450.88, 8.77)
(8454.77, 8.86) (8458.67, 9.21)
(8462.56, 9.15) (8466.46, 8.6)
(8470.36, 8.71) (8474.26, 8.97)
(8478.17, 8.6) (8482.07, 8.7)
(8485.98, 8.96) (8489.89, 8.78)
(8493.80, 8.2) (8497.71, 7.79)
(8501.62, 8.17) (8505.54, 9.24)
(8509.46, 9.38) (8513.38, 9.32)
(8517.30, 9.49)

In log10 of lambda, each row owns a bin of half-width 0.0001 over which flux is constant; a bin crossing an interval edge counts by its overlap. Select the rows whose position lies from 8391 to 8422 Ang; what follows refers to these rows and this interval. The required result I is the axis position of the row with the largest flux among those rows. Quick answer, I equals 8412.05 Ang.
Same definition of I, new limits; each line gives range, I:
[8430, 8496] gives 8443.10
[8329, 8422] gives 8342.61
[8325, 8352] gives 8342.61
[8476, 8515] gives 8509.46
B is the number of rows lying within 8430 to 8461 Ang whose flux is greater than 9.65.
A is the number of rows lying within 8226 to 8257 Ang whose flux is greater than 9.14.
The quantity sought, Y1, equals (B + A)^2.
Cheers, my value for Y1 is 36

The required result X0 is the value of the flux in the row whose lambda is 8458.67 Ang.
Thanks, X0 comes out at 9.21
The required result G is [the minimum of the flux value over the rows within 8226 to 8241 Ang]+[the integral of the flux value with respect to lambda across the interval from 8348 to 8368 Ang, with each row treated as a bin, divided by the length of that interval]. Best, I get 17.6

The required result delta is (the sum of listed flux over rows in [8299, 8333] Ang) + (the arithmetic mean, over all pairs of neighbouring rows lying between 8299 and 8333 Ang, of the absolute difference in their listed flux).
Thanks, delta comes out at 85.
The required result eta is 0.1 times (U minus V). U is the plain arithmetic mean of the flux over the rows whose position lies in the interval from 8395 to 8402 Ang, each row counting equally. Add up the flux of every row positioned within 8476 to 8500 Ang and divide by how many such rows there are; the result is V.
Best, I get 0.07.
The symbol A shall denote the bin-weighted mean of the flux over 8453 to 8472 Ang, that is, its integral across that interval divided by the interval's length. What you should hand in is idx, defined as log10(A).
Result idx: 0.950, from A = 8.9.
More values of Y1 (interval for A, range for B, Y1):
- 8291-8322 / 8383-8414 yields 49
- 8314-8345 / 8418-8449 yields 49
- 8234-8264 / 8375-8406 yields 36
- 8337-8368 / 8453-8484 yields 64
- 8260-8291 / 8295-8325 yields 121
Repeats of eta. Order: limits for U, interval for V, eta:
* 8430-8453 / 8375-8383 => -0.01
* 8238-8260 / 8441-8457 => 0.02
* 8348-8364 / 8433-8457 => 0.05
